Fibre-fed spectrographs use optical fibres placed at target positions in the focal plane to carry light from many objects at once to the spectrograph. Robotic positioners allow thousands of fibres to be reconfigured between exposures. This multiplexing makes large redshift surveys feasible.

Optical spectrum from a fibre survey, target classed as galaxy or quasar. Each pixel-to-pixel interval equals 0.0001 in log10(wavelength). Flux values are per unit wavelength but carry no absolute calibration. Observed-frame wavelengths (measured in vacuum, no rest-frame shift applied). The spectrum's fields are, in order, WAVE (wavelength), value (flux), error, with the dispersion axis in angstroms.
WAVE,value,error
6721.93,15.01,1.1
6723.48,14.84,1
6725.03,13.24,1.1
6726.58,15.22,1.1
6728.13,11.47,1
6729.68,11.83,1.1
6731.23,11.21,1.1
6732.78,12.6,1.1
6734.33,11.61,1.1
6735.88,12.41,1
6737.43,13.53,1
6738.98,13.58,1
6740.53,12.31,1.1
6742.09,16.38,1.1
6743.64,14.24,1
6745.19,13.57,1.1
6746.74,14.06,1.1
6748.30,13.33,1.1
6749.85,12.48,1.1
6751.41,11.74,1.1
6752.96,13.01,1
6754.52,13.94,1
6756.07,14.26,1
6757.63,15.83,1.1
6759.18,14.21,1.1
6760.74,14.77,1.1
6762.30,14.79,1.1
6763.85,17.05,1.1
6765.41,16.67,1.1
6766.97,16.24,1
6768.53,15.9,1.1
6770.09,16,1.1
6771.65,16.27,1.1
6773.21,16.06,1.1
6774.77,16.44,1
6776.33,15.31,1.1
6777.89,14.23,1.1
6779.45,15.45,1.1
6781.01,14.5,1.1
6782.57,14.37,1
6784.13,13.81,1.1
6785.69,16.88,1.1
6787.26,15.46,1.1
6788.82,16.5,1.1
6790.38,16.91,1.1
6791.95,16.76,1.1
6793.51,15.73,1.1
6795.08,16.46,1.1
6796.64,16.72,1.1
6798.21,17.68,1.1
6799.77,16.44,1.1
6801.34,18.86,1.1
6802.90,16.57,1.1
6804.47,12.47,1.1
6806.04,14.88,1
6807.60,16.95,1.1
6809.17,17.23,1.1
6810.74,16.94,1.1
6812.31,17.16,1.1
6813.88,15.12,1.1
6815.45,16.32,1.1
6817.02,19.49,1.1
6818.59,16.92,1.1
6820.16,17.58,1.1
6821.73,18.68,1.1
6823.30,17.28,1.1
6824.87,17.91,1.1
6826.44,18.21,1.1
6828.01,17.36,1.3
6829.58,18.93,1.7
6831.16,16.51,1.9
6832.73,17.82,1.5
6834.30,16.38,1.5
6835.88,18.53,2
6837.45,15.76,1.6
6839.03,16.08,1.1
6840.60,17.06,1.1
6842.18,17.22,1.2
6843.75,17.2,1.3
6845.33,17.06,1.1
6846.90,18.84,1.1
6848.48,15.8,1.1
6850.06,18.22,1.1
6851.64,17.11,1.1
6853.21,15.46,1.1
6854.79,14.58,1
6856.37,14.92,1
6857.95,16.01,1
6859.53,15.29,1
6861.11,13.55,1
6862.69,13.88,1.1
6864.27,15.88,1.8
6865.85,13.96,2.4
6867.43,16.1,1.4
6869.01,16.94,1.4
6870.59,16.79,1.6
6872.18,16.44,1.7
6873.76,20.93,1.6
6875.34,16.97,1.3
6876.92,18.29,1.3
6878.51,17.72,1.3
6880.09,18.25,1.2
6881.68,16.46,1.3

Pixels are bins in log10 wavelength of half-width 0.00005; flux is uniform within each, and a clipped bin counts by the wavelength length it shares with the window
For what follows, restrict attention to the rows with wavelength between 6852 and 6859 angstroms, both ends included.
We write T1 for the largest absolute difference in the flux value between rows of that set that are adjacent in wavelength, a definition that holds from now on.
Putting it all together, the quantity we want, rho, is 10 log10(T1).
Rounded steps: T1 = 1.1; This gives 0.4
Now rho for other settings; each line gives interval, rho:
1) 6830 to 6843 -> 4.4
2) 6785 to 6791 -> 1.5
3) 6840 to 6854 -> 4.8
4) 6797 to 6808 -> 6.1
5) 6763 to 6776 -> -3.7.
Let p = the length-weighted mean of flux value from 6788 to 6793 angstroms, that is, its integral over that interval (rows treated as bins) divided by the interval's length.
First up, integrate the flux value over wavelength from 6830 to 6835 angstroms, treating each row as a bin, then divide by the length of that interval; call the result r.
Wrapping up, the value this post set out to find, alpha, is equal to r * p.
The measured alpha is 284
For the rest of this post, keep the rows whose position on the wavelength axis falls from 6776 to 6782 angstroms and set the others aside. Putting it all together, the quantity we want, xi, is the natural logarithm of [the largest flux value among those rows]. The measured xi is 2.74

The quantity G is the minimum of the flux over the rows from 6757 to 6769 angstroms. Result 14.21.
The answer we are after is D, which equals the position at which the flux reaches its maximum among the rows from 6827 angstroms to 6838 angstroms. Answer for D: 6829.58 angstroms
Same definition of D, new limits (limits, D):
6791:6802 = 6801.34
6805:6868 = 6817.02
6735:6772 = 6763.85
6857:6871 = 6869.01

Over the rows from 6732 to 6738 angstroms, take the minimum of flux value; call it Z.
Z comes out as 11.61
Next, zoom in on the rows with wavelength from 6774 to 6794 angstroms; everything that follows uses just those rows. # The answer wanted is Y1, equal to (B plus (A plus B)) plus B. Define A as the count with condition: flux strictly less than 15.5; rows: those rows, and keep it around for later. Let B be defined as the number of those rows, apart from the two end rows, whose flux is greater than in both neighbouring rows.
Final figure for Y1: 16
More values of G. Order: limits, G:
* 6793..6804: 15.73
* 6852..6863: 13.55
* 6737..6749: 12.31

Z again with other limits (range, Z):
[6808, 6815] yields 15.12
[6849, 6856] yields 14.58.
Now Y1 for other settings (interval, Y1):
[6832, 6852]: 12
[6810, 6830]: 13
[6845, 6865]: 15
